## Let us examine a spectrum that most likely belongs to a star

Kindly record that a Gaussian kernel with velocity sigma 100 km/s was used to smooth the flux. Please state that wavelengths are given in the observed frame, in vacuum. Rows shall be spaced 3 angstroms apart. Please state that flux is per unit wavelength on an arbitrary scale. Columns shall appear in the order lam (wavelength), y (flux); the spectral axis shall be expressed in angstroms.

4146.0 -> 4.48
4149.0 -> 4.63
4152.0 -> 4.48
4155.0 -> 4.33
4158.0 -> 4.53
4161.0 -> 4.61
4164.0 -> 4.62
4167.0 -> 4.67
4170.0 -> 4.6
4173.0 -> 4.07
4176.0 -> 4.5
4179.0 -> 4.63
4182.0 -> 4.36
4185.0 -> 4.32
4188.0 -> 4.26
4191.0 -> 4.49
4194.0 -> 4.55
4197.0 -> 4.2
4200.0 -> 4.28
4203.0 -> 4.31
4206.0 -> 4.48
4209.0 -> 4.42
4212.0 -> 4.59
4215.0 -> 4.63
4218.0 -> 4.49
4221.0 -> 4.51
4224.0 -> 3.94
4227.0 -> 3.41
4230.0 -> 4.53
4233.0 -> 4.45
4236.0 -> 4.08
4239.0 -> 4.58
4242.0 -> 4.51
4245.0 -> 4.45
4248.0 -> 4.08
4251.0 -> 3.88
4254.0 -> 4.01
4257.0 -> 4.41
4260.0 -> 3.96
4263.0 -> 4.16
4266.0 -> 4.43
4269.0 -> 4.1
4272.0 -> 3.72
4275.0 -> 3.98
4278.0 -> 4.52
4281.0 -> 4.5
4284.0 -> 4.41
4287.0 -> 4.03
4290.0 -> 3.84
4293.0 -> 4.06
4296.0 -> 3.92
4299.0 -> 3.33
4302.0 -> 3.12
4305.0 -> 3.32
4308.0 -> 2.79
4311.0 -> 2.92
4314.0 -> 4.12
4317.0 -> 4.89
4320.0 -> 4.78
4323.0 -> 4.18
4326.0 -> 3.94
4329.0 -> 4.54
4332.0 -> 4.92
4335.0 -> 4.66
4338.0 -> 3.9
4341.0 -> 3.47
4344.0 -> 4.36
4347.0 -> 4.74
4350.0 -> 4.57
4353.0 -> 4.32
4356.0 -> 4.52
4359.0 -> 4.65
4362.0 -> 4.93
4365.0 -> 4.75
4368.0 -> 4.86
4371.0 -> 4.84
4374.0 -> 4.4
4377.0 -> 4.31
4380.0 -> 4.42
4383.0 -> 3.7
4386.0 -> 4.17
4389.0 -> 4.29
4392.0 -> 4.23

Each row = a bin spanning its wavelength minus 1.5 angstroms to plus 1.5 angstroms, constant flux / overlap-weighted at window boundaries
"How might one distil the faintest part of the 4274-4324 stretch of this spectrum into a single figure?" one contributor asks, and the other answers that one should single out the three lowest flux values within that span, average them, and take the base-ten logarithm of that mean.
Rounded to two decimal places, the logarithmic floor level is 0.47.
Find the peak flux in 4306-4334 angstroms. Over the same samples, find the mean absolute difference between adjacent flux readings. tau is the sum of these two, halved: 2.71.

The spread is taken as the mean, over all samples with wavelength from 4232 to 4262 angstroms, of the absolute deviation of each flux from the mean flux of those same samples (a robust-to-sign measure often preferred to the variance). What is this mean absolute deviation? 0.24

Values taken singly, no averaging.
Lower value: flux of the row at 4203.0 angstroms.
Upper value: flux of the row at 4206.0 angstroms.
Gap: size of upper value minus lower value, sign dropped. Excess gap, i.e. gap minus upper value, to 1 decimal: -4.3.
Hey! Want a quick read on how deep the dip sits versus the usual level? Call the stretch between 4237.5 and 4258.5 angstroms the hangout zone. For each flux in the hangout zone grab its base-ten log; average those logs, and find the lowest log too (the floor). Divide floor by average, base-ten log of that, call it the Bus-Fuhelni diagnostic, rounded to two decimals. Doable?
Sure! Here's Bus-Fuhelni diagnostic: -0.03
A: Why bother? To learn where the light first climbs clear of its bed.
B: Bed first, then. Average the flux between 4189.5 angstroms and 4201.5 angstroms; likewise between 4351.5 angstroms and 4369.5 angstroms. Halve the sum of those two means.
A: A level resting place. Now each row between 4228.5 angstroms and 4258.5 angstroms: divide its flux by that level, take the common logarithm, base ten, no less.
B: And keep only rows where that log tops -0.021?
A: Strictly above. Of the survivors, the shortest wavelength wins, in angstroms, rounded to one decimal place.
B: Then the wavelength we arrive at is 4230.0 angstroms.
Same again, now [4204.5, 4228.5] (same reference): 4206.0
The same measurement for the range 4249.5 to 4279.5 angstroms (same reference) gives 4257.0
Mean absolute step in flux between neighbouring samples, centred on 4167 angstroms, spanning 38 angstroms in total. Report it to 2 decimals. 0.18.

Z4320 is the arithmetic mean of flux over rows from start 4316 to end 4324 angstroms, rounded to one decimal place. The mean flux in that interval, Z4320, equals 4.6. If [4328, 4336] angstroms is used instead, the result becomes 4.7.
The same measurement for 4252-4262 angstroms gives 4.1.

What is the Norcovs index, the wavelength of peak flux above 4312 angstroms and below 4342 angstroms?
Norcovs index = 4332.0 angstroms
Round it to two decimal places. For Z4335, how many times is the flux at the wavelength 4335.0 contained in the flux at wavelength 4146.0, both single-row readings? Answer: 0.96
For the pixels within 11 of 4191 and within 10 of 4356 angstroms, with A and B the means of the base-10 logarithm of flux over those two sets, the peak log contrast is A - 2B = -0.69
